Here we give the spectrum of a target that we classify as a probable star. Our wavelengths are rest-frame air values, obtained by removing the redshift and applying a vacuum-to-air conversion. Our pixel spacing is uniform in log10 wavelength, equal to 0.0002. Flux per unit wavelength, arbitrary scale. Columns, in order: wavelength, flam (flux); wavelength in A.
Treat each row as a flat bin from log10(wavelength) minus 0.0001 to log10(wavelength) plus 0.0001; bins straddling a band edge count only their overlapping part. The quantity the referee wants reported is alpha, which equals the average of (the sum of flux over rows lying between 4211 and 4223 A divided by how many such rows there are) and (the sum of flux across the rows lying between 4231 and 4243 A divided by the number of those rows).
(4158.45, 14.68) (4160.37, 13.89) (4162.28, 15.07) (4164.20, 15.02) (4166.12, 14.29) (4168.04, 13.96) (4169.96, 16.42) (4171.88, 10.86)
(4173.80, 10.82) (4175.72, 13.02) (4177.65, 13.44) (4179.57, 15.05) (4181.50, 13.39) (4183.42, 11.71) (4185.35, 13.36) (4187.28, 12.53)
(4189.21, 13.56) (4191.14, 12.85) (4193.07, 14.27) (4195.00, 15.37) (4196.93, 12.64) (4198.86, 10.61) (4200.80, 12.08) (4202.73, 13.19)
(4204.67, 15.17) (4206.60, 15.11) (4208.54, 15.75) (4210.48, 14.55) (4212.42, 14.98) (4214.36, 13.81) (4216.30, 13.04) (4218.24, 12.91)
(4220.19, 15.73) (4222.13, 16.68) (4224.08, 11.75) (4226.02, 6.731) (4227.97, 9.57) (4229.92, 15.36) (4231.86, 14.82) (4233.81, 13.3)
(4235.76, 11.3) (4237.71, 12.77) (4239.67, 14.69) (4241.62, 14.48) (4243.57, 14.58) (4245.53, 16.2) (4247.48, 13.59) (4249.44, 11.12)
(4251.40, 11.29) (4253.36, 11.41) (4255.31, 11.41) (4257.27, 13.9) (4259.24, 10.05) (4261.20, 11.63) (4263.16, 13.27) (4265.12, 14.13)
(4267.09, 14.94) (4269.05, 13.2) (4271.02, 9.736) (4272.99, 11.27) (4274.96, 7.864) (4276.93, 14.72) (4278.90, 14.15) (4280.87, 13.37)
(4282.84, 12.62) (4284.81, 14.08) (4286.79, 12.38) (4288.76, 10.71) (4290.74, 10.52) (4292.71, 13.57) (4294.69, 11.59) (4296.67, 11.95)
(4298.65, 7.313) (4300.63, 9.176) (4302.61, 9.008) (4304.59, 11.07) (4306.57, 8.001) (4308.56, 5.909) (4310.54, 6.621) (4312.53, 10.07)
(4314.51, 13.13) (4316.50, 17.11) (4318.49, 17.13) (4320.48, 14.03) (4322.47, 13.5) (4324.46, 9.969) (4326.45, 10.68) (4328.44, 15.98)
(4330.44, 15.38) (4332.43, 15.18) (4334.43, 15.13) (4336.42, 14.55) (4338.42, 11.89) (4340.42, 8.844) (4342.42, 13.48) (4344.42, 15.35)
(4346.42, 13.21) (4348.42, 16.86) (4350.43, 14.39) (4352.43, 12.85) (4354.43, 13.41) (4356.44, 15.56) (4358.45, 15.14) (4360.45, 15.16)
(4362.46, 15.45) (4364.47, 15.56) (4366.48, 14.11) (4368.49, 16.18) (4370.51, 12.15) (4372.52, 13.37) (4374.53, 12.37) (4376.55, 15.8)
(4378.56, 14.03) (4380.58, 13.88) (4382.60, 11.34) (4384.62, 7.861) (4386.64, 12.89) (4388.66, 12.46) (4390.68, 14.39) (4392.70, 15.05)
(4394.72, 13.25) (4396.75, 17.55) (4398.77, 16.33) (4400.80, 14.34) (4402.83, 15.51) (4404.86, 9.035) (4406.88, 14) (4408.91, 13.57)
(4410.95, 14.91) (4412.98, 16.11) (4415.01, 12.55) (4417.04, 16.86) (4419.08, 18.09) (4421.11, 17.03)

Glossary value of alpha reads 14.0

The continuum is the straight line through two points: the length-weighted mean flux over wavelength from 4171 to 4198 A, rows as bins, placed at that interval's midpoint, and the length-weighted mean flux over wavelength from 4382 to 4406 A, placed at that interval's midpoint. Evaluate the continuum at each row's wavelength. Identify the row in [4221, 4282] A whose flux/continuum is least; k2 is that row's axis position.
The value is 4226.02 A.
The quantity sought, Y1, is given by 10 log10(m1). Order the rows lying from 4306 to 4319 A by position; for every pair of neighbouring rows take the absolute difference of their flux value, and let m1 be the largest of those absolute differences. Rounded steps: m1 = 4.0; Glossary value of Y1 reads 6.0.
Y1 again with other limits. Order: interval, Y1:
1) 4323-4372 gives 7.2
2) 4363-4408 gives 8.1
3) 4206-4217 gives 0.8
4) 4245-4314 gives 8.4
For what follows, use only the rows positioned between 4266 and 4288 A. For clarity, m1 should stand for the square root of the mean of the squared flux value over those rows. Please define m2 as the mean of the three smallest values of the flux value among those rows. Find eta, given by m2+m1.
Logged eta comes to 22.4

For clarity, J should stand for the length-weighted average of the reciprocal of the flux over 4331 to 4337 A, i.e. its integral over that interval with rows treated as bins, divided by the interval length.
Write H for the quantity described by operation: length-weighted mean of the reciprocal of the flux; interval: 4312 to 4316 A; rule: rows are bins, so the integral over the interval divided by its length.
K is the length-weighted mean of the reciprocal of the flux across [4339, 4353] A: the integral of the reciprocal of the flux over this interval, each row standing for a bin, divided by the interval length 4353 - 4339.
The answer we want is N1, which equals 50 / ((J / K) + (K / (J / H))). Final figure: 52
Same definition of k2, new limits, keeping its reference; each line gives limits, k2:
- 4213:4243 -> 4226.02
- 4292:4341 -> 4308.56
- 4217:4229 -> 4226.02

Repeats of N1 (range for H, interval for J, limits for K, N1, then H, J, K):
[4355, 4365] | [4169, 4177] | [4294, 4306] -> 58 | 0.065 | 0.080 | 0.104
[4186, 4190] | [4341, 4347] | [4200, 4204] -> 48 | 0.077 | 0.074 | 0.078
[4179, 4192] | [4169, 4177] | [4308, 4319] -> 56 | 0.076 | 0.080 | 0.101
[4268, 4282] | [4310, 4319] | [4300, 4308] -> 56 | 0.087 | 0.087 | 0.112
